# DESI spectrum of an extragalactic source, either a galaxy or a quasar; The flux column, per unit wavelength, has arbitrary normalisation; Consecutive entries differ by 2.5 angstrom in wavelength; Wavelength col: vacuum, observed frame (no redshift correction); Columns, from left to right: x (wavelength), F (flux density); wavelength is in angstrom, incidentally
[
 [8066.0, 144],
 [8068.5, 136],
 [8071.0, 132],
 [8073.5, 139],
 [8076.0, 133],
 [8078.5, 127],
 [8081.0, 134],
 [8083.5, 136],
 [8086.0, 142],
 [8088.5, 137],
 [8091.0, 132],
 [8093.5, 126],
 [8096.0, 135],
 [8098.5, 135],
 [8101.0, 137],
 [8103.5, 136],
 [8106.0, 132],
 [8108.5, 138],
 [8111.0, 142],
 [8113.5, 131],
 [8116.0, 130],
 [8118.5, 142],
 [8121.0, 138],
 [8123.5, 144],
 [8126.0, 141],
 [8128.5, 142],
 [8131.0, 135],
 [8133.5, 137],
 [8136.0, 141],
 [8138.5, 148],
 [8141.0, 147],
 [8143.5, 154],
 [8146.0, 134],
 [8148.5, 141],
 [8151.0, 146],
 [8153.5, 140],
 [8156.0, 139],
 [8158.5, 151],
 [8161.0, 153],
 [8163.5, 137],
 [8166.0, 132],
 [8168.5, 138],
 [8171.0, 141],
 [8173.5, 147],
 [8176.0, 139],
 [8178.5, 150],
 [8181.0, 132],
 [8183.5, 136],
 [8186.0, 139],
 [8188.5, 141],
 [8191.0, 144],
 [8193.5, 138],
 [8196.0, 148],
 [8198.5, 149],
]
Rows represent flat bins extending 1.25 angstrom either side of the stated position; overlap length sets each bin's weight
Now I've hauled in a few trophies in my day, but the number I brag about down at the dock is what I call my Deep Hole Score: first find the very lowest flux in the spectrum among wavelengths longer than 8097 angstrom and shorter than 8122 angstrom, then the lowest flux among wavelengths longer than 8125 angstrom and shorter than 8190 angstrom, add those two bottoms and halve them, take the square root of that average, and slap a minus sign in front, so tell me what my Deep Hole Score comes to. -11.4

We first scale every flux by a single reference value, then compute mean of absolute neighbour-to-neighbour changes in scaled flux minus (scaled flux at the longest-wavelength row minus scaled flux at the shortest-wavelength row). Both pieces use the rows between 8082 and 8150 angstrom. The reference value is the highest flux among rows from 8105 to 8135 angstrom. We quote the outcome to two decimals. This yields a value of 0.00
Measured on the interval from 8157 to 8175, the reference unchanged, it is 0.07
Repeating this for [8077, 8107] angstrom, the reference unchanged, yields -0.01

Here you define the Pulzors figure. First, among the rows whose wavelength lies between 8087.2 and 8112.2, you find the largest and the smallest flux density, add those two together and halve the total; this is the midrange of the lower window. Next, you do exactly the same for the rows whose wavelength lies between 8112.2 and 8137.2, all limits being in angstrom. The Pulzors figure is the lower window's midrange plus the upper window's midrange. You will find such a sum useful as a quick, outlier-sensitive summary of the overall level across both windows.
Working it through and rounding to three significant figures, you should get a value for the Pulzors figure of 271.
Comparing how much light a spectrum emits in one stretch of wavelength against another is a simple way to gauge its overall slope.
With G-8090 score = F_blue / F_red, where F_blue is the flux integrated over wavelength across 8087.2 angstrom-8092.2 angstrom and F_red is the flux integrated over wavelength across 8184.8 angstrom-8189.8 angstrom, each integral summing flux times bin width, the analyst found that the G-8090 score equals 0.961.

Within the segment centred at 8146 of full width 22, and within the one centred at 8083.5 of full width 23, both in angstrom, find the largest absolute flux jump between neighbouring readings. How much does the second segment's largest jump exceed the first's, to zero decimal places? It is -13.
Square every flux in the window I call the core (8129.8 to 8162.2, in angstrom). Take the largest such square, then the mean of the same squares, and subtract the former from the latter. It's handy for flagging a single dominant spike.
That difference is -3071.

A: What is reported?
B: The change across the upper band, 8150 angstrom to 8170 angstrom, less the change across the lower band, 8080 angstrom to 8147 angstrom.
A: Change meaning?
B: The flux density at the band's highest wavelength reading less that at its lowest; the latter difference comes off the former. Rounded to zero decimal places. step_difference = -8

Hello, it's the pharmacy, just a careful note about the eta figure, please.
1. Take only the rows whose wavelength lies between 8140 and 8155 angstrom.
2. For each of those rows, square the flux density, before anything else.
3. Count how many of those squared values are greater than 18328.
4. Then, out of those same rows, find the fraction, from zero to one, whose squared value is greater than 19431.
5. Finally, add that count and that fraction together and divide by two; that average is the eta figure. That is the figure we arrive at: 2.92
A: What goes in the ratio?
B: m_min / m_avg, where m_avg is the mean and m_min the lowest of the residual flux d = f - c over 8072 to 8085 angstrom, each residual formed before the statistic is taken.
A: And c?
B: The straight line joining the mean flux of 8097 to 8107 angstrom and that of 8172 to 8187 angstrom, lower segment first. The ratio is -13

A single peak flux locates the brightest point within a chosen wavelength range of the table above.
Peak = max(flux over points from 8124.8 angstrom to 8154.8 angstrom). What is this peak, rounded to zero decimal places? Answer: 154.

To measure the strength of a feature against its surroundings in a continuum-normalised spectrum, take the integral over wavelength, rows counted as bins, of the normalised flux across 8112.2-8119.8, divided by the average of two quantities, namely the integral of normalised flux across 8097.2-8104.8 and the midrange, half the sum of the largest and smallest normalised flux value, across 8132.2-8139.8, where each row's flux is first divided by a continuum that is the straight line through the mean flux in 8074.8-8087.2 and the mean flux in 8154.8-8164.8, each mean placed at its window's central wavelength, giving 1.72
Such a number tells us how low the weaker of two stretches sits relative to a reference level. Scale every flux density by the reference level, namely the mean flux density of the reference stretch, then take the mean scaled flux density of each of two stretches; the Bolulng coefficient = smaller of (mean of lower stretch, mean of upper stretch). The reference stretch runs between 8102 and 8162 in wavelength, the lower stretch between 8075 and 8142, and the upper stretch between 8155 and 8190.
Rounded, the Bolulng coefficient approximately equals 0.972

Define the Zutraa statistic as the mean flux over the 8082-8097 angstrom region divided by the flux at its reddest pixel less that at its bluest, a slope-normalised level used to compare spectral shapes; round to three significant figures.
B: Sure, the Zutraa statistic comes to -135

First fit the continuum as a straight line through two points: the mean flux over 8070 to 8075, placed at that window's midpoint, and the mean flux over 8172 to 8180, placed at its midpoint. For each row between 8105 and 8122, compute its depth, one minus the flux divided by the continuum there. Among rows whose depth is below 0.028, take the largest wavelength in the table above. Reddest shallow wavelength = 8121.0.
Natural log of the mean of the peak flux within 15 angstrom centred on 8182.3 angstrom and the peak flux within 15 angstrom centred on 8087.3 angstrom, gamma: 4.98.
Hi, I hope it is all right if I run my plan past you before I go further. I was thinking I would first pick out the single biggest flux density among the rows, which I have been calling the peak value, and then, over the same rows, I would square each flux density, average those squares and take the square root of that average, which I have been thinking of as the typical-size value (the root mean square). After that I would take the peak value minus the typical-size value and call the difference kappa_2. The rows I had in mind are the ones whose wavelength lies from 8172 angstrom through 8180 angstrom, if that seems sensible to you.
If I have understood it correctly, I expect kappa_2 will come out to 4.6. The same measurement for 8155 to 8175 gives 10.6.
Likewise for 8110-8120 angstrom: 5.6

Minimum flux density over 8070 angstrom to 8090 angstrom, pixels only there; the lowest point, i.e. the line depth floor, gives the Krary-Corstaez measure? 127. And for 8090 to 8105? 126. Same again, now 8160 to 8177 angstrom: 132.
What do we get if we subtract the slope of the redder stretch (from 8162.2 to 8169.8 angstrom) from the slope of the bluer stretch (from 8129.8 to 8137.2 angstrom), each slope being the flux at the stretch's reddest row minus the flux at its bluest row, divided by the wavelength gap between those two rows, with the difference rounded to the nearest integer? 1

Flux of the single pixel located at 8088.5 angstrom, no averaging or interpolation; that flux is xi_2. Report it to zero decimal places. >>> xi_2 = 137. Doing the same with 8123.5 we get 144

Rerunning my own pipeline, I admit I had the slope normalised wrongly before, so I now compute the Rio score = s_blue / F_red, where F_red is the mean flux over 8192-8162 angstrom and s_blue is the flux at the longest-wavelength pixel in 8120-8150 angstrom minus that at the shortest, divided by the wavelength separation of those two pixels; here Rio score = 0.001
